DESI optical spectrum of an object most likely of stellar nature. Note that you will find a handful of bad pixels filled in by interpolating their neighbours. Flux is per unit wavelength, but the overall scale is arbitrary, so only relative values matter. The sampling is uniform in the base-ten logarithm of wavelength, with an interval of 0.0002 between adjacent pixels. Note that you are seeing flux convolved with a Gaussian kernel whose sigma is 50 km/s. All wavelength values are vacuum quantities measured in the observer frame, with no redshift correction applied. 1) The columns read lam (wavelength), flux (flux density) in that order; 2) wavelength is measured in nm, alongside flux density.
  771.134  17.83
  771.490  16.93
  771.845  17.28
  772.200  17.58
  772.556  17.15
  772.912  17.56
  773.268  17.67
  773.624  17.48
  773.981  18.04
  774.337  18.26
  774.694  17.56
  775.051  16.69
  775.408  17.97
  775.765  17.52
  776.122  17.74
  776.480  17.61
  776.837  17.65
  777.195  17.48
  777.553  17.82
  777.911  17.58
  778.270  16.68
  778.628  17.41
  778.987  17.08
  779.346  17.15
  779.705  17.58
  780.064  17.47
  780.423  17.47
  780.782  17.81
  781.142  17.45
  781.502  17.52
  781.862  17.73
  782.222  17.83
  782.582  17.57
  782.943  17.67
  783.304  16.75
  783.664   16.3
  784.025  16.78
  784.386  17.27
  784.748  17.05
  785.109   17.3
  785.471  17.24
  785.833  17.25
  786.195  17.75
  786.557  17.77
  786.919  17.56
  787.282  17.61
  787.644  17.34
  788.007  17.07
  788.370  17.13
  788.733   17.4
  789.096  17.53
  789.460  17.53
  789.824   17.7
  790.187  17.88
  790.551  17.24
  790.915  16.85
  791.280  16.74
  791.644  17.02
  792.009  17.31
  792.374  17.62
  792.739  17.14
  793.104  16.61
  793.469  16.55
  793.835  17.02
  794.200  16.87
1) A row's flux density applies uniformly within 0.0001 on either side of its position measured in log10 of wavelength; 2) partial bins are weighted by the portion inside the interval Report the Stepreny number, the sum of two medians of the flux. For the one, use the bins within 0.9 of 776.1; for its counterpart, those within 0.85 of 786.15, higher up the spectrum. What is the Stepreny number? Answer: 35.21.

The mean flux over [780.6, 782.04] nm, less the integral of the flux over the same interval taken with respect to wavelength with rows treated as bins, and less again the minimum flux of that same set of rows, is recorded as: -25.2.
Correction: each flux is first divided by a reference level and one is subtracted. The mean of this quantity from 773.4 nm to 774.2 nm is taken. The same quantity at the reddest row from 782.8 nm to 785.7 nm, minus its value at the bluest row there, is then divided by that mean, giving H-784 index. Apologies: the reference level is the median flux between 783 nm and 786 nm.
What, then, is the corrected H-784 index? -1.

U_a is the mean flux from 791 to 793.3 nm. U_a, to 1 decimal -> 17.1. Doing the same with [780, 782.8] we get 17.6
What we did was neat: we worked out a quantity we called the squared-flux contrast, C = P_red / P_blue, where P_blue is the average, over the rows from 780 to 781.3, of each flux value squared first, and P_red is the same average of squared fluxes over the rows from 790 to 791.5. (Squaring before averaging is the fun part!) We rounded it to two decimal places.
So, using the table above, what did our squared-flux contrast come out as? 0.96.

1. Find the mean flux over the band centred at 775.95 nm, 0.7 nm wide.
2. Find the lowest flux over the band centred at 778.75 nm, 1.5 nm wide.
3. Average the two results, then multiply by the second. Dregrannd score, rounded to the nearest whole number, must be 286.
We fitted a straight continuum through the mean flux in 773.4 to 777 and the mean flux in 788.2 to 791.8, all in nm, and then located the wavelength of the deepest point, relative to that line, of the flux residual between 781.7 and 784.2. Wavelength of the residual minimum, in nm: 783.664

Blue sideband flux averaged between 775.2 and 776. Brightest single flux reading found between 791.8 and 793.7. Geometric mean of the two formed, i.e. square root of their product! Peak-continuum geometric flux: 17.7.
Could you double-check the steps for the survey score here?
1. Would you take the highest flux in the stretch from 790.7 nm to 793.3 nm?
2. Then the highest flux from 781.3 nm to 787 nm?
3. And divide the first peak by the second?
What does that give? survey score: 0.99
